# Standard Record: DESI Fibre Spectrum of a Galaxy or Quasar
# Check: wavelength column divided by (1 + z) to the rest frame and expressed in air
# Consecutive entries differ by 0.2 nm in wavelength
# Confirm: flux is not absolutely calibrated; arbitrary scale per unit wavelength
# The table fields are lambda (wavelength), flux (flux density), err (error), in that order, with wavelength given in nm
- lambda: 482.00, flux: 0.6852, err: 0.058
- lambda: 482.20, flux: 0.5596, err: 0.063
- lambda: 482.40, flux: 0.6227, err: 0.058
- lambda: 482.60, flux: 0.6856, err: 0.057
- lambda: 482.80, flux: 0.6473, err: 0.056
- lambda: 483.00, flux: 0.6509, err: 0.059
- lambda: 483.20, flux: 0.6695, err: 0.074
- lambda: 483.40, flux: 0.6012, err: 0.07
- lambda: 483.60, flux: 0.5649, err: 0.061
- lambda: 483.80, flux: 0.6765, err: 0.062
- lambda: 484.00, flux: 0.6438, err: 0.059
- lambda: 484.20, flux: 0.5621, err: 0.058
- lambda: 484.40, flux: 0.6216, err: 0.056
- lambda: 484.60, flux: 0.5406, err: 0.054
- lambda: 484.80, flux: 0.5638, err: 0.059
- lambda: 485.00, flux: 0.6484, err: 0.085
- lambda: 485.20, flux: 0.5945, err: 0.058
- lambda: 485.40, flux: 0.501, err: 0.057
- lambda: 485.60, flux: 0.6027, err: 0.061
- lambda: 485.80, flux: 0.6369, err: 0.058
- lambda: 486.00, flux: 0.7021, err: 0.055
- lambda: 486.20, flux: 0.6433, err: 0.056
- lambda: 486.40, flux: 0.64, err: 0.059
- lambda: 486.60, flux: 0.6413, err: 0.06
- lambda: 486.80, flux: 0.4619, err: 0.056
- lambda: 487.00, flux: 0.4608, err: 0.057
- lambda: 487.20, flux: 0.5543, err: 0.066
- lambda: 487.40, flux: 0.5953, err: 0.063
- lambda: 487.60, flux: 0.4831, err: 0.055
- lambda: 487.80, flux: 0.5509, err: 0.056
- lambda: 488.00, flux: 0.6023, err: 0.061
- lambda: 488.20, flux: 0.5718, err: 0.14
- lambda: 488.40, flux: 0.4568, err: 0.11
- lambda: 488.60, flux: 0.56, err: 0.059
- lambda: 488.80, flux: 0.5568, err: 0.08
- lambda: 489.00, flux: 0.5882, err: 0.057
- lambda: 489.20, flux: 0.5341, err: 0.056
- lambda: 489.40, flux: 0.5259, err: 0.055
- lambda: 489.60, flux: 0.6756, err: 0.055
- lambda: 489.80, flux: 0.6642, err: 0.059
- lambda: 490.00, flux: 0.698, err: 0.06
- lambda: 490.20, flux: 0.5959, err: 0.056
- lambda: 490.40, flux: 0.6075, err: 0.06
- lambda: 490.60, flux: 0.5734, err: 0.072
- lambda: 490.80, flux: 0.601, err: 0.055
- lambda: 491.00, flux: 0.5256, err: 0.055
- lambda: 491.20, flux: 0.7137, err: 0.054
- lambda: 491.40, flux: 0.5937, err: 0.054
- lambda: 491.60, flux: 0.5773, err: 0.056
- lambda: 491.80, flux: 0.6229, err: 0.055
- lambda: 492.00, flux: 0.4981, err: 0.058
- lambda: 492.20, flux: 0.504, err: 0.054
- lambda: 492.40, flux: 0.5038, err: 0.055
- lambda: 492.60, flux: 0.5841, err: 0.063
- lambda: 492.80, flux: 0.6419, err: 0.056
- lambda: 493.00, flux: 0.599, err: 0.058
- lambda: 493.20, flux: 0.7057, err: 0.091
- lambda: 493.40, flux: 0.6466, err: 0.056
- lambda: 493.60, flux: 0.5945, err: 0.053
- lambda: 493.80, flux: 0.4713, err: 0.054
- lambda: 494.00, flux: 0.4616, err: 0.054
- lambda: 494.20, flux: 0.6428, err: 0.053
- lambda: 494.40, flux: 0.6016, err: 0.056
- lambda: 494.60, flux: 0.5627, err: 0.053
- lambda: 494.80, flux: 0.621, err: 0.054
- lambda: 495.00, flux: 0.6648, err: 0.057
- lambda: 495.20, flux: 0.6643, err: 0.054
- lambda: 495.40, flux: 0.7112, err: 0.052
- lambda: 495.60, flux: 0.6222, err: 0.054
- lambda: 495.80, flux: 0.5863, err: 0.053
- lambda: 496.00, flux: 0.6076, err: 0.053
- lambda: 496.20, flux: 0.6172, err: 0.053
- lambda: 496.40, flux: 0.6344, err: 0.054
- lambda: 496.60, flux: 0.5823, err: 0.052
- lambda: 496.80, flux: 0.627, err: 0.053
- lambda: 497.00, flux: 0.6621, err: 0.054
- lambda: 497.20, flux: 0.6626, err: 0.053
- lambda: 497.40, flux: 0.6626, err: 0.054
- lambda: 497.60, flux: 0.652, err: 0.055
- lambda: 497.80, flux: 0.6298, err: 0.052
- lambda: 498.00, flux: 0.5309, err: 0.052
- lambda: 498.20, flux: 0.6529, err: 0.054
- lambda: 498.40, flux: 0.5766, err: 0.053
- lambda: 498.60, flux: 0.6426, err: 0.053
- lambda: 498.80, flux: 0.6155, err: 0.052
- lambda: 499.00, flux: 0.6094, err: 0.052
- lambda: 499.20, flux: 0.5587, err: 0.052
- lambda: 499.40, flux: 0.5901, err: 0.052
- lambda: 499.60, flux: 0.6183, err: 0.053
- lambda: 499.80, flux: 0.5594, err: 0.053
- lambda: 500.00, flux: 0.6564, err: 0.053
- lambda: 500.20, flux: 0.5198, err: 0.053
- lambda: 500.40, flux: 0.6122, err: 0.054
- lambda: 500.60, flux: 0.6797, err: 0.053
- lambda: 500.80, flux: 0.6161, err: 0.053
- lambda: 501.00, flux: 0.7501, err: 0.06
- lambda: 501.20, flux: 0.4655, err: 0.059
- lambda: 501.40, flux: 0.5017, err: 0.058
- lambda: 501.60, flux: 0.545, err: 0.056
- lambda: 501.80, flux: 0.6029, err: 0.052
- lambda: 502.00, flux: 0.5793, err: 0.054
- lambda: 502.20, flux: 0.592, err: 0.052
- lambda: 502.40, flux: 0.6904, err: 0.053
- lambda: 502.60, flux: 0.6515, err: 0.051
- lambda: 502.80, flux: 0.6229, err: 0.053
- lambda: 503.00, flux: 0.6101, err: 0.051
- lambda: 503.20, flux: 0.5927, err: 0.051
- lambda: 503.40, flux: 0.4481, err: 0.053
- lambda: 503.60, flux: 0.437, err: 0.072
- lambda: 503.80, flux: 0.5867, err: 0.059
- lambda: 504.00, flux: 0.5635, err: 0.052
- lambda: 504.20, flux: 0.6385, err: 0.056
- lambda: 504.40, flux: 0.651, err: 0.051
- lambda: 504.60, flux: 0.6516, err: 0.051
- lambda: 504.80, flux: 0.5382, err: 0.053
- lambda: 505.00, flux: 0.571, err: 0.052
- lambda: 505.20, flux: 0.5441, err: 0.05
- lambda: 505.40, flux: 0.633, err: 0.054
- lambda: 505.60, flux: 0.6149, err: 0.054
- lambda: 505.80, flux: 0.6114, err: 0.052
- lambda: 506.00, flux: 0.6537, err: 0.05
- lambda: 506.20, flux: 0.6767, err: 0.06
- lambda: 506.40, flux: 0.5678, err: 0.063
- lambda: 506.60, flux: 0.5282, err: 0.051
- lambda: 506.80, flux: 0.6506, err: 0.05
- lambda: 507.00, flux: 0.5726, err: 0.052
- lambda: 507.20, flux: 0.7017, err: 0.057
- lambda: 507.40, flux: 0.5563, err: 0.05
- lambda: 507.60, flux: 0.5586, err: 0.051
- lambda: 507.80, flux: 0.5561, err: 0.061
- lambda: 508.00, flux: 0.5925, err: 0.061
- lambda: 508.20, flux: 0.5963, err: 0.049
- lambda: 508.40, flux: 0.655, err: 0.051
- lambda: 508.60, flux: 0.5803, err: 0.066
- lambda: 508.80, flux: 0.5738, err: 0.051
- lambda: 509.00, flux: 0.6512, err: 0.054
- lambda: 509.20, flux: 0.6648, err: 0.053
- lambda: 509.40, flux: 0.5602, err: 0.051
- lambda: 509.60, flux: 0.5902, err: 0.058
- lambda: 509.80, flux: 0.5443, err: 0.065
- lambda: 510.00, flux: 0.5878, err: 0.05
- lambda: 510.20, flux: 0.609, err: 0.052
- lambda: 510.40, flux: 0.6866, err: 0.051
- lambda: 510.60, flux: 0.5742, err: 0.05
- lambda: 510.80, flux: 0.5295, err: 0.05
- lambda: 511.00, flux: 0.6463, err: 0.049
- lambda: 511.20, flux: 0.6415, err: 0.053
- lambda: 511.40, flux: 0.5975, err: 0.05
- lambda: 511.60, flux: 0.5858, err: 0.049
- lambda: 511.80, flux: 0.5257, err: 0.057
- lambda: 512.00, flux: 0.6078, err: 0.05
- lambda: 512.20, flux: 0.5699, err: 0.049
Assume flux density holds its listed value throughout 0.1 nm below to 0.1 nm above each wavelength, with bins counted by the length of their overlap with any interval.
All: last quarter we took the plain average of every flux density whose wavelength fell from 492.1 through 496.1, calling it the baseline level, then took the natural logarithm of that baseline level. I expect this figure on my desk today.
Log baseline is -0.511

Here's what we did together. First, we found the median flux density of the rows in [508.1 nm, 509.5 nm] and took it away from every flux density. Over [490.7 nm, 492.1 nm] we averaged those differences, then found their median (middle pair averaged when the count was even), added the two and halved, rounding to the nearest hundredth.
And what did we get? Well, 0.00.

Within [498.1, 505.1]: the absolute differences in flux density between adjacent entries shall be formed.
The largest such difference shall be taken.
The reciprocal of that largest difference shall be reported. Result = 4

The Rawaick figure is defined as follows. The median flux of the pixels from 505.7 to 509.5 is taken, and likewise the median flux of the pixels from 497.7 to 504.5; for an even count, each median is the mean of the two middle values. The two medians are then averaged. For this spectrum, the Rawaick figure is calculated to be 0.599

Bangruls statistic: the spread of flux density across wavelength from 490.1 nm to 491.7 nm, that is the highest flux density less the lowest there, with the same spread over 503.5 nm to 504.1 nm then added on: 0.34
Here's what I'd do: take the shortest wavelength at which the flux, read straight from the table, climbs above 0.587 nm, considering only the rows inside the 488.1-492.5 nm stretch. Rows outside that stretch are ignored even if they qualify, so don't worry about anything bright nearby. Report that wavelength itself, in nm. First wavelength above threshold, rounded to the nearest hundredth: 489.00 nm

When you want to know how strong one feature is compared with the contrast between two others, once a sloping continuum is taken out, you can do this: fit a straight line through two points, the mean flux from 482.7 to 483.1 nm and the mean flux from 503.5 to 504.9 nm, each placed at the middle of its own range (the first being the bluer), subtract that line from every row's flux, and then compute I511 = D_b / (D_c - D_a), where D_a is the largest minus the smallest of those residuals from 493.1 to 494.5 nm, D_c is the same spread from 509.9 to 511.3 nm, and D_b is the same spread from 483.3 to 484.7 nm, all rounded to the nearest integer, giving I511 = -2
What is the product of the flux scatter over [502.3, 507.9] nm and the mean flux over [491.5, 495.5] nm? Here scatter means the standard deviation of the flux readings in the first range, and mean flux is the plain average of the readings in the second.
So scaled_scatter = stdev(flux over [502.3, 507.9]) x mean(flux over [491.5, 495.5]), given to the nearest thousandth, 0.038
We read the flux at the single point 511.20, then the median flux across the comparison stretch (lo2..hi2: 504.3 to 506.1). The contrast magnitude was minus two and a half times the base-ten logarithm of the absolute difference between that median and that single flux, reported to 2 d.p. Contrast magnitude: 3.94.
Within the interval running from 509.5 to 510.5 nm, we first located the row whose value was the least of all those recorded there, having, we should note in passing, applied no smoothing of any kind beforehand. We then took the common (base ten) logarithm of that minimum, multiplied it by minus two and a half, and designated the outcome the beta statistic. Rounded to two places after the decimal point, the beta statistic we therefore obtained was 0.66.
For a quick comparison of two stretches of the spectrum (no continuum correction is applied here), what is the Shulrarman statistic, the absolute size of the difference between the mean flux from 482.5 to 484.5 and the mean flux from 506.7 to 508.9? 0.033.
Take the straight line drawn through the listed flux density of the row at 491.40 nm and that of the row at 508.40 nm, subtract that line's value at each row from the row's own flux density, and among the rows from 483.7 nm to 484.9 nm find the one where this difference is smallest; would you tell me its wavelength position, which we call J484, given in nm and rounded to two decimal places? 484.60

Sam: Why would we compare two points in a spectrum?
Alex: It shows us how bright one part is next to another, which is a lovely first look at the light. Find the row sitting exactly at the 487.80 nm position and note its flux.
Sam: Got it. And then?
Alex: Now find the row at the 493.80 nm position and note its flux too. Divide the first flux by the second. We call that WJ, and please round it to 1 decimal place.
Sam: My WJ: 1.2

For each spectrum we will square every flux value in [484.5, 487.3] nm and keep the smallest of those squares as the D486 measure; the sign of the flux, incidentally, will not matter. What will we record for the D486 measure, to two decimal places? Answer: 0.21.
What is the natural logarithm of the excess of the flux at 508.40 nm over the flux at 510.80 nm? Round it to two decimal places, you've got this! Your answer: -2.08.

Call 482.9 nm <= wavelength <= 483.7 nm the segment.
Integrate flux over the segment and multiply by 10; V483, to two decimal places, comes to 4.97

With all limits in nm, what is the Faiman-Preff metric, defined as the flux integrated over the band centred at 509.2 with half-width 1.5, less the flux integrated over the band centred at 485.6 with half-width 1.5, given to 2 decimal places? 0.04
